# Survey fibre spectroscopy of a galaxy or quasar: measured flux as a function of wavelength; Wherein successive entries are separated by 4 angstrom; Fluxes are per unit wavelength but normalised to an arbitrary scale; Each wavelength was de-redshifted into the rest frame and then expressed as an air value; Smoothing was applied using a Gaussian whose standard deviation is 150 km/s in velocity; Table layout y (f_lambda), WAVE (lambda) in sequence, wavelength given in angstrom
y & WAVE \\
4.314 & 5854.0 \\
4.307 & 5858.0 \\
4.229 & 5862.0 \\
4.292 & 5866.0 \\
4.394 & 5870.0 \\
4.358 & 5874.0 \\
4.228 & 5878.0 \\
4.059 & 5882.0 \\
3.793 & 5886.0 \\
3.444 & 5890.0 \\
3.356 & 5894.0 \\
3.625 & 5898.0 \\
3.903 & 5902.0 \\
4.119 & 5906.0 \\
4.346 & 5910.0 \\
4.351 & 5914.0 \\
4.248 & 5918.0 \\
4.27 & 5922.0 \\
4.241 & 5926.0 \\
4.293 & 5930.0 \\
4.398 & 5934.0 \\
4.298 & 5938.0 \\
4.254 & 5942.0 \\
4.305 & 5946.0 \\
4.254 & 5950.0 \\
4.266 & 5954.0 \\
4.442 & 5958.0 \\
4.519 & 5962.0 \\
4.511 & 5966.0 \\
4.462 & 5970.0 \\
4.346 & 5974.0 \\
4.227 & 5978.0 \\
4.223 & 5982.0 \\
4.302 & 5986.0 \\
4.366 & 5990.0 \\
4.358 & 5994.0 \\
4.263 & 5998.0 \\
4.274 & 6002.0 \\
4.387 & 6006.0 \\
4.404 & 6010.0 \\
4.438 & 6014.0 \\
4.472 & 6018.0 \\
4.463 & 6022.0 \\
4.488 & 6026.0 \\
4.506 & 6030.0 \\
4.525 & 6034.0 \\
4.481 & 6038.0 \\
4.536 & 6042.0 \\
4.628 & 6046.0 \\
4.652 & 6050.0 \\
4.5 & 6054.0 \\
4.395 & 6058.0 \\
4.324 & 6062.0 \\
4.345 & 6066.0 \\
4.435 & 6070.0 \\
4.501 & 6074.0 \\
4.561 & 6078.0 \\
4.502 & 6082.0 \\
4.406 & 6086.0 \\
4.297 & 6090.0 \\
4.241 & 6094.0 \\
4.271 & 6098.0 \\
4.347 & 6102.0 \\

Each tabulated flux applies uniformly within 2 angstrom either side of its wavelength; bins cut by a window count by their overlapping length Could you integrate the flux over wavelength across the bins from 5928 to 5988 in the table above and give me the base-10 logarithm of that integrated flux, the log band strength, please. 2.416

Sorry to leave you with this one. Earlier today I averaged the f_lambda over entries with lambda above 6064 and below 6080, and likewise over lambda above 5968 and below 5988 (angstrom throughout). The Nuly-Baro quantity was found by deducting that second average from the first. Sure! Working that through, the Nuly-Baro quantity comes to 0.15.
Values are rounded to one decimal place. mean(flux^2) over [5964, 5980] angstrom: 19.3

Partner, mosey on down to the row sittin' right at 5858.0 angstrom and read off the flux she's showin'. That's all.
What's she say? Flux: 4.307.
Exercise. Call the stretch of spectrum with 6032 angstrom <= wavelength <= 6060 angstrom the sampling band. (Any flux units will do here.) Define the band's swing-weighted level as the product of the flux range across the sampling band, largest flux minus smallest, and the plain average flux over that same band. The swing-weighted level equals 1.2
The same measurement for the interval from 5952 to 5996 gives 1.3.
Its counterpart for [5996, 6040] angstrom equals 1.2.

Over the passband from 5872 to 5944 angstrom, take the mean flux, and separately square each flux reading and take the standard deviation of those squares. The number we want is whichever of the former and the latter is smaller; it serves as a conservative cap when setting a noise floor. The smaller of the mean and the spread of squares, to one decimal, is 2.5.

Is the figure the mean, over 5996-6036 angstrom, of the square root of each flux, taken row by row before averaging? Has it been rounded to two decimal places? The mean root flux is 2.10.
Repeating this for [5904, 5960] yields 2.07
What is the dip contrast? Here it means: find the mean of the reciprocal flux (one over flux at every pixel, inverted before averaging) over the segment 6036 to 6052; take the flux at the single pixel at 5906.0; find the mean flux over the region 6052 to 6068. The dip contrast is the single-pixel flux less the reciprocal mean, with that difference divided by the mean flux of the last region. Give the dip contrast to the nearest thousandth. 0.888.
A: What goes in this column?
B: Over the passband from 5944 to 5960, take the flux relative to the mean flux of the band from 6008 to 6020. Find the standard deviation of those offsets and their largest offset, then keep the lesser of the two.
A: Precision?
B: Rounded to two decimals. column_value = 0.00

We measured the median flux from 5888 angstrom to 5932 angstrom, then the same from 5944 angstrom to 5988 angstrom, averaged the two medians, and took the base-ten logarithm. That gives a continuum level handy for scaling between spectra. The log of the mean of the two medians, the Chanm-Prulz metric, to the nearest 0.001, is 0.631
